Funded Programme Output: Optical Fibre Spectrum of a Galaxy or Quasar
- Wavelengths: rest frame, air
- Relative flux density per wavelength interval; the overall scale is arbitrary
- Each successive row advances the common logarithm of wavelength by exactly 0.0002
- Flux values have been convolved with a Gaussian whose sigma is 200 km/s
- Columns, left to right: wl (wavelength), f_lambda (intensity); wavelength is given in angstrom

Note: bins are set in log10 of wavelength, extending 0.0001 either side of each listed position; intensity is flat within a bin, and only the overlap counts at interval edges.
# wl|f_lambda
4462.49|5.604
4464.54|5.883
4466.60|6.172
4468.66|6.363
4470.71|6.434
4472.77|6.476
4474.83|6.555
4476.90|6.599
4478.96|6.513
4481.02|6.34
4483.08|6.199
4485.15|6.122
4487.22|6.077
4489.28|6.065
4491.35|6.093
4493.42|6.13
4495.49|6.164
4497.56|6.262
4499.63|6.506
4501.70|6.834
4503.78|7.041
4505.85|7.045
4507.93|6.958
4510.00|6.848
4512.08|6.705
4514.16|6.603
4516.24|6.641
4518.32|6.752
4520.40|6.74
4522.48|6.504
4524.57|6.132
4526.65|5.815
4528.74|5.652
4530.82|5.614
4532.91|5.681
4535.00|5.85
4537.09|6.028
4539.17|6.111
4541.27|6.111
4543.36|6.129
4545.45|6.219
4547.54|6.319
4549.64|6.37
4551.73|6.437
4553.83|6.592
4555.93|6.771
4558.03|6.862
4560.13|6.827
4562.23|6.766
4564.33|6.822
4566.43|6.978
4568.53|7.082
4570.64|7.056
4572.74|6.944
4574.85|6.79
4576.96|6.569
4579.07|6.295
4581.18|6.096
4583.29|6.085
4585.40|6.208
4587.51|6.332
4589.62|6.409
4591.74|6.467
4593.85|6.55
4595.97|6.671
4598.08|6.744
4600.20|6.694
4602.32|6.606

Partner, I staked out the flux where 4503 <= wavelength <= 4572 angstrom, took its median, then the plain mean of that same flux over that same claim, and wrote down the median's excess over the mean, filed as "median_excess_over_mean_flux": 0.12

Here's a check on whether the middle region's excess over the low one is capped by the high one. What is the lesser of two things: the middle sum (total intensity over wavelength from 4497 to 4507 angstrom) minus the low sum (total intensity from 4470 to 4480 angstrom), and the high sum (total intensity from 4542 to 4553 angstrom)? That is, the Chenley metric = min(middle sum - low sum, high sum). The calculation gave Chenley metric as 1.1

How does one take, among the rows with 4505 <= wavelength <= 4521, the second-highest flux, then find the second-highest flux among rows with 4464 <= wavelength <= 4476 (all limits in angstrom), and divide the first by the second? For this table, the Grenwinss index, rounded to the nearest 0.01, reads 1.07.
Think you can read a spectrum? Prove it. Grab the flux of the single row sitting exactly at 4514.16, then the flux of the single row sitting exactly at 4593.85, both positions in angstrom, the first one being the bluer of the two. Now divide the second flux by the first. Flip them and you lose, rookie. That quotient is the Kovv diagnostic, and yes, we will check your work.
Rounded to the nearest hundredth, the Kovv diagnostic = 0.99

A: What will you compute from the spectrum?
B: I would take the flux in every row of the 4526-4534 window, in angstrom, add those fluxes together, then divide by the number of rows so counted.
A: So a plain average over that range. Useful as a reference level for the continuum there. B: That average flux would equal 5.7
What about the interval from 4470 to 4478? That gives 6.5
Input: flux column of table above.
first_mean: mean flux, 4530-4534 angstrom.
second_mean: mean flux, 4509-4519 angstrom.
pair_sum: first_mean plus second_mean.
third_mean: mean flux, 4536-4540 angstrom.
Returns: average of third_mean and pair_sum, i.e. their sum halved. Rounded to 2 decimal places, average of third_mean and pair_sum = 9.21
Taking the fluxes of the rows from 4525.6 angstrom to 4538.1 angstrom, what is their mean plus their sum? 40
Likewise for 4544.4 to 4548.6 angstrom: 19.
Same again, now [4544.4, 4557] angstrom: 45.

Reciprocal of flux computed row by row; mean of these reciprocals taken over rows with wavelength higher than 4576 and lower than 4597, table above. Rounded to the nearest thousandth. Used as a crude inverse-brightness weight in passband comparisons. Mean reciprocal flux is 0.157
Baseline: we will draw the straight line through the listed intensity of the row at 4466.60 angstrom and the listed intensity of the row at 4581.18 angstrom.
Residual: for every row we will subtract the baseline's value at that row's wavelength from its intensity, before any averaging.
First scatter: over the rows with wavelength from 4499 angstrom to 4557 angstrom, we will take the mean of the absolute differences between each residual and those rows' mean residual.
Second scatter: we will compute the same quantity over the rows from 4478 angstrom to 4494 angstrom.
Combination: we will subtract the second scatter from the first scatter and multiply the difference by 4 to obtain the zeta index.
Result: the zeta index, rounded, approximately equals 1.0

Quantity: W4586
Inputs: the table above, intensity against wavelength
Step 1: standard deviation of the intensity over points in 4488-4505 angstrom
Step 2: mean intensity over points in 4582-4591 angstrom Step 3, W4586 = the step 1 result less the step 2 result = -5.9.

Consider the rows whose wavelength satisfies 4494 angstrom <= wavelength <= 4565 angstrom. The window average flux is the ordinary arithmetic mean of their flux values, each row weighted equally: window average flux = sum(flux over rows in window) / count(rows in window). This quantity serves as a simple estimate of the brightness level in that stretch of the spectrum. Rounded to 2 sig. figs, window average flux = 6.4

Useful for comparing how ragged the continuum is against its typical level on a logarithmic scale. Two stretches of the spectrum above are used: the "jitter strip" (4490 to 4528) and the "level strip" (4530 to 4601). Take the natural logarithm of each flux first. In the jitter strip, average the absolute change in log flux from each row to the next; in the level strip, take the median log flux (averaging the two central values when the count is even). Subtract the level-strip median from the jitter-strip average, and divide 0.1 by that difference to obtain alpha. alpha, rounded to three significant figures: -0.0543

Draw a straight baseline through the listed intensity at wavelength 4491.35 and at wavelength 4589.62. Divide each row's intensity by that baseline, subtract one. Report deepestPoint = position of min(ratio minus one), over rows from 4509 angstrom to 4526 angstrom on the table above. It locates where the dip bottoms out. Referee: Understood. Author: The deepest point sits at 4524.57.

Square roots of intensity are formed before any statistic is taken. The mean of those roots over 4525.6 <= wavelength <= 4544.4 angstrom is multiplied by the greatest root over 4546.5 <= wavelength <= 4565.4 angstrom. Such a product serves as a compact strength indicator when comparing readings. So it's 6.36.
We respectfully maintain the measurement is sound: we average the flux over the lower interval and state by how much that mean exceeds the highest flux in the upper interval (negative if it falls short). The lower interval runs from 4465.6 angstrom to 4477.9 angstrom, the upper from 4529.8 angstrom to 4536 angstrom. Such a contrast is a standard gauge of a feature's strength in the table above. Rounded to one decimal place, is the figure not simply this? 0.6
